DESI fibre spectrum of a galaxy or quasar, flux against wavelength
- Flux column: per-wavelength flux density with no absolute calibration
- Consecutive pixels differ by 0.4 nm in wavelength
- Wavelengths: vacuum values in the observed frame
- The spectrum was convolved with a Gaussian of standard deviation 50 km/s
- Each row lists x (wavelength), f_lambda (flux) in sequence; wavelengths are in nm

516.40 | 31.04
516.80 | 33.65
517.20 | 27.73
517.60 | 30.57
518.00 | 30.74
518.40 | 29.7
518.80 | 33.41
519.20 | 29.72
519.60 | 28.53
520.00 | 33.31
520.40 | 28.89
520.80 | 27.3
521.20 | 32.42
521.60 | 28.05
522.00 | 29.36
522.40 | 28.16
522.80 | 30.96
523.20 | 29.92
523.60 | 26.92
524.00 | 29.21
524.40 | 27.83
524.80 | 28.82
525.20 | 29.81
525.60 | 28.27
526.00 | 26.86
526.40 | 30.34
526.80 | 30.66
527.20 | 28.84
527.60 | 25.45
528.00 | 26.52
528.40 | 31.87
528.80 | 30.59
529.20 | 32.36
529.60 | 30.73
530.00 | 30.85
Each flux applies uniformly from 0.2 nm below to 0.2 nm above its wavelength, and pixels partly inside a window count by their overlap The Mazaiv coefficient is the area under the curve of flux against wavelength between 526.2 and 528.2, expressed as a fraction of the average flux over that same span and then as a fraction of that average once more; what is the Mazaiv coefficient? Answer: 0.0705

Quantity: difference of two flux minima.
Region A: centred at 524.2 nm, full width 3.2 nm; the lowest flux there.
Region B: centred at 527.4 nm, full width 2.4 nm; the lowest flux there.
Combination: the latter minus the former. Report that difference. -1.5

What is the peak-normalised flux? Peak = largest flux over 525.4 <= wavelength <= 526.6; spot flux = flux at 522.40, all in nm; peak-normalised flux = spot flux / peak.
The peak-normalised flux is 0.93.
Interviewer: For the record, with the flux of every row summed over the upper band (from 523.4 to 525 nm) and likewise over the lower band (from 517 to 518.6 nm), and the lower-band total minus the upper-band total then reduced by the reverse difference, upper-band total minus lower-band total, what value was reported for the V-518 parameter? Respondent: 12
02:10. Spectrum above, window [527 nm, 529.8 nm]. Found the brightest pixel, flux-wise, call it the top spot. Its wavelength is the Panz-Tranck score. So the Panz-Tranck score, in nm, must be 529.20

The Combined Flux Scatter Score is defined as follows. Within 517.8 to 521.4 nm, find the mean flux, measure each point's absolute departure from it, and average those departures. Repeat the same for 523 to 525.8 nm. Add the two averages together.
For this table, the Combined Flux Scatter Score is 2.7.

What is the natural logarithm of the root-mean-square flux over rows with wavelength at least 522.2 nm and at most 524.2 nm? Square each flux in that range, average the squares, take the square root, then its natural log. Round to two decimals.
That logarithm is 3.37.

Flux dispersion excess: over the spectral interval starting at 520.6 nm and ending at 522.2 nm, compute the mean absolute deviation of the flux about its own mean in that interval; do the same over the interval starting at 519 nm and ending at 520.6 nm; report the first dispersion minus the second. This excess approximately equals 0.01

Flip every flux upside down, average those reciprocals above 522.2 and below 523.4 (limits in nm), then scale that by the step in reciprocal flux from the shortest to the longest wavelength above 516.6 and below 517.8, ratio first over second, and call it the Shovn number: 11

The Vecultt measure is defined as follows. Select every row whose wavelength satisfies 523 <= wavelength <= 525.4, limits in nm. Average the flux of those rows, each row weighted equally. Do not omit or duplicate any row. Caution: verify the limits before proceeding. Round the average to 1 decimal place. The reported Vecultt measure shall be 28.8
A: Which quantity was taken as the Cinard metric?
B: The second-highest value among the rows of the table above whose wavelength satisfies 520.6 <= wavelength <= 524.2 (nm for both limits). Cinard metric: 30.96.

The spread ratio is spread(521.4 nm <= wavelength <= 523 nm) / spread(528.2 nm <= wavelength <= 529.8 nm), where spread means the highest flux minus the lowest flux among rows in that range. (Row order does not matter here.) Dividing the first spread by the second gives 1.6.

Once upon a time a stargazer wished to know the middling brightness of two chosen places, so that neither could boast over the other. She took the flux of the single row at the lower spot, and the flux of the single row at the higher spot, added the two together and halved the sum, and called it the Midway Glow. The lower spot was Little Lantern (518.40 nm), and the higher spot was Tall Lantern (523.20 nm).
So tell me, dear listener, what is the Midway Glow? 29.8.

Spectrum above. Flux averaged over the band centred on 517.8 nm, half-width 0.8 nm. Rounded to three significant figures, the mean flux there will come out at 29.7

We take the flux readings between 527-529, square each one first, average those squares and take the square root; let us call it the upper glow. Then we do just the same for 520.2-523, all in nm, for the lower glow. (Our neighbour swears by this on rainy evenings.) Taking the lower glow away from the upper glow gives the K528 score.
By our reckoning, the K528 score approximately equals -0.6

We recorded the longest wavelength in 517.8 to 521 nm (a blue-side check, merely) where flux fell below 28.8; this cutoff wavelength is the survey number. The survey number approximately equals 520.80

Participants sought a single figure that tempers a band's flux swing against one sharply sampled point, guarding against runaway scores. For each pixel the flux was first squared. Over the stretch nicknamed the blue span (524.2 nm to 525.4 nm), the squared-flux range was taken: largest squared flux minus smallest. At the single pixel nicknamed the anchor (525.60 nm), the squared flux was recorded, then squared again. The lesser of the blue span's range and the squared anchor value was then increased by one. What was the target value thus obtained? 115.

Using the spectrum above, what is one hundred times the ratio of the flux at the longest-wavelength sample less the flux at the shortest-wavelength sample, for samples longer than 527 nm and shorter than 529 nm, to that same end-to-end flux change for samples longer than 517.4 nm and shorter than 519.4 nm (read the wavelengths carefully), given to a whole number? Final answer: -206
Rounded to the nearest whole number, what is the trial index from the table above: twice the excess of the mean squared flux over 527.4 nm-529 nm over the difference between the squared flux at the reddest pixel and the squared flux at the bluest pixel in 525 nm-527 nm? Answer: 1548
